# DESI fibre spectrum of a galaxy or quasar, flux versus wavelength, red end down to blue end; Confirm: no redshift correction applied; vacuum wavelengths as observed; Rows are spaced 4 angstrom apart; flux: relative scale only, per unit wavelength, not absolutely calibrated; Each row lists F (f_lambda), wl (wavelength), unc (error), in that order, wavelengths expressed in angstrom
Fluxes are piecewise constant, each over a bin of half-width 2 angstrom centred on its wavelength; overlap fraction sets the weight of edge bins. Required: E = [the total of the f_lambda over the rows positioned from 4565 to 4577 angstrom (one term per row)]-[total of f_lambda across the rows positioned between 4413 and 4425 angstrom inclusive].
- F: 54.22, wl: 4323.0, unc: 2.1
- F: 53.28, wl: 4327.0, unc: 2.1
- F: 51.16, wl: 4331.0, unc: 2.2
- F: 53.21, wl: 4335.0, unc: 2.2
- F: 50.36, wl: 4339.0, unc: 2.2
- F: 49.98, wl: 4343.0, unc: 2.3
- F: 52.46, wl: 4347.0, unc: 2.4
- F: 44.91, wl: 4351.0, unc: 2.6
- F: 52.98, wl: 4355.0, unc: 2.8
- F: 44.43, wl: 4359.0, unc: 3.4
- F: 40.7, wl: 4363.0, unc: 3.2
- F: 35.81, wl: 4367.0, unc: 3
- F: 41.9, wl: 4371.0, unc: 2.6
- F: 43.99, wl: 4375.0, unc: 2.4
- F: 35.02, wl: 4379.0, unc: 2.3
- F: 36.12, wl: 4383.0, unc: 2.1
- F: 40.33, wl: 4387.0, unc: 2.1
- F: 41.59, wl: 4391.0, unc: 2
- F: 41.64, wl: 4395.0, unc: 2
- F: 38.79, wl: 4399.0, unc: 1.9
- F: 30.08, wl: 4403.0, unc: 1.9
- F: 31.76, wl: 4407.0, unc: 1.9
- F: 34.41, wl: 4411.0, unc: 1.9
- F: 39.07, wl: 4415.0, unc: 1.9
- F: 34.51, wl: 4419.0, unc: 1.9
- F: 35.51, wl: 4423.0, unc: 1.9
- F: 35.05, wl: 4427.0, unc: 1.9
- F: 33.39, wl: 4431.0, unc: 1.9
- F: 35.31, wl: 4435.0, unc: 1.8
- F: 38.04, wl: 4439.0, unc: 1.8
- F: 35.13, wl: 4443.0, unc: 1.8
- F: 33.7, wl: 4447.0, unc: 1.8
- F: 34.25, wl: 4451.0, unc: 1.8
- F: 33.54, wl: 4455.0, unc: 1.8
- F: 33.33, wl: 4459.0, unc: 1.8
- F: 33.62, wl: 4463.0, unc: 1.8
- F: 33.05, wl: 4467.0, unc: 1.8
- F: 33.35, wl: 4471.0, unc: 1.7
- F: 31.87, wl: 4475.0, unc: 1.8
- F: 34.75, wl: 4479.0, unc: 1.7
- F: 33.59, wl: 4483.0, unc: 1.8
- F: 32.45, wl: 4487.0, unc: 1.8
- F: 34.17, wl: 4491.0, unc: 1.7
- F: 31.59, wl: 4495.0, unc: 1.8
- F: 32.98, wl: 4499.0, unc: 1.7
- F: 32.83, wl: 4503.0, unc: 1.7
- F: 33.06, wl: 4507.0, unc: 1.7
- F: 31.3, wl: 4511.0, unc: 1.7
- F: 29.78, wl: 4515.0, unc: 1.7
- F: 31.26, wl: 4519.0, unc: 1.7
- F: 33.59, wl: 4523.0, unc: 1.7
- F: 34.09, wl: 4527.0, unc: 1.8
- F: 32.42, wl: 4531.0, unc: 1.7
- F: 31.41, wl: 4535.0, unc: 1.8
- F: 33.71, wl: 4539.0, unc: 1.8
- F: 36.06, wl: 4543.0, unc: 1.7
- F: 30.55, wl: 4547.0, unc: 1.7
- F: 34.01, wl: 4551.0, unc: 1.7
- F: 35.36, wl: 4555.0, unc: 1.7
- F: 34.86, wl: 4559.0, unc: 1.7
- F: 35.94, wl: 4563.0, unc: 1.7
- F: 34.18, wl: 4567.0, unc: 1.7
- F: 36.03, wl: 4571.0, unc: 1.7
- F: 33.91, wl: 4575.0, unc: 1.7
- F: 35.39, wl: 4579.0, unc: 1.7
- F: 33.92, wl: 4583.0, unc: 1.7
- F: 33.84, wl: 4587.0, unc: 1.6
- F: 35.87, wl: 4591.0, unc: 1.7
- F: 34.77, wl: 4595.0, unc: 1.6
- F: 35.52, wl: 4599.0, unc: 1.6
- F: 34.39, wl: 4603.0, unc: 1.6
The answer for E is -5.0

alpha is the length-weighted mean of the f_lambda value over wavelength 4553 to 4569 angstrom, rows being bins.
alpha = 35.1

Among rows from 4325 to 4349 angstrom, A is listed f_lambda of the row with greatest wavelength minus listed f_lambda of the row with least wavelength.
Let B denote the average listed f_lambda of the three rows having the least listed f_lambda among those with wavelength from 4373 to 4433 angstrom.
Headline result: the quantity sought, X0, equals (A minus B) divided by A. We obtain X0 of 40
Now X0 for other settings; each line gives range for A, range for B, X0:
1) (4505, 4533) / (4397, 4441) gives 51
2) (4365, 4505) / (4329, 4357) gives 17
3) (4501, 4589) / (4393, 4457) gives -30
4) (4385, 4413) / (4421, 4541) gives 6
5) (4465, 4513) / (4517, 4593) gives 19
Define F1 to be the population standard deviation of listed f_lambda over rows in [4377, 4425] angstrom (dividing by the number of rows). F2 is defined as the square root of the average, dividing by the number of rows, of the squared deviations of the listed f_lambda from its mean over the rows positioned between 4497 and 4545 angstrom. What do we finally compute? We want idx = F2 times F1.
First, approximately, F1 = 3.6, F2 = 1.57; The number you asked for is 6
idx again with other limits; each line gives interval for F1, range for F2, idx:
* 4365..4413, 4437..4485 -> 6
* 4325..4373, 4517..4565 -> 10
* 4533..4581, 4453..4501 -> 1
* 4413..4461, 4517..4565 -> 3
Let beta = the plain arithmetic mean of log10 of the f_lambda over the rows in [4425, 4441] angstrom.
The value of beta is 1.55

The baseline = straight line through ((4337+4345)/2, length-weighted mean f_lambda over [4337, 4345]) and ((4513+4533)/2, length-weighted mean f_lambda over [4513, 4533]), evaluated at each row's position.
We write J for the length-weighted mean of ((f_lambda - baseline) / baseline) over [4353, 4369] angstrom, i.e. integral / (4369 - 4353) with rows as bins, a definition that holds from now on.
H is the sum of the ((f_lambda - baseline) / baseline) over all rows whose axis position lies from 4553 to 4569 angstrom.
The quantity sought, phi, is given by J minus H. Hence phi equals -1.03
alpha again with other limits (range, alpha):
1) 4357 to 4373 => 40.7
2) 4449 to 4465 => 33.7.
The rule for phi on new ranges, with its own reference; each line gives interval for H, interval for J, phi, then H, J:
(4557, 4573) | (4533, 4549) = -0.94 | 1.0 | 0.08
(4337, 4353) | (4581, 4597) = 0.37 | 0.0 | 0.35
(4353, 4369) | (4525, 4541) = 0.45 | -0.4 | 0.05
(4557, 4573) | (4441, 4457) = -1.16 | 1.0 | -0.14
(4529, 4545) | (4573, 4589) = -0.04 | 0.3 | 0.29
